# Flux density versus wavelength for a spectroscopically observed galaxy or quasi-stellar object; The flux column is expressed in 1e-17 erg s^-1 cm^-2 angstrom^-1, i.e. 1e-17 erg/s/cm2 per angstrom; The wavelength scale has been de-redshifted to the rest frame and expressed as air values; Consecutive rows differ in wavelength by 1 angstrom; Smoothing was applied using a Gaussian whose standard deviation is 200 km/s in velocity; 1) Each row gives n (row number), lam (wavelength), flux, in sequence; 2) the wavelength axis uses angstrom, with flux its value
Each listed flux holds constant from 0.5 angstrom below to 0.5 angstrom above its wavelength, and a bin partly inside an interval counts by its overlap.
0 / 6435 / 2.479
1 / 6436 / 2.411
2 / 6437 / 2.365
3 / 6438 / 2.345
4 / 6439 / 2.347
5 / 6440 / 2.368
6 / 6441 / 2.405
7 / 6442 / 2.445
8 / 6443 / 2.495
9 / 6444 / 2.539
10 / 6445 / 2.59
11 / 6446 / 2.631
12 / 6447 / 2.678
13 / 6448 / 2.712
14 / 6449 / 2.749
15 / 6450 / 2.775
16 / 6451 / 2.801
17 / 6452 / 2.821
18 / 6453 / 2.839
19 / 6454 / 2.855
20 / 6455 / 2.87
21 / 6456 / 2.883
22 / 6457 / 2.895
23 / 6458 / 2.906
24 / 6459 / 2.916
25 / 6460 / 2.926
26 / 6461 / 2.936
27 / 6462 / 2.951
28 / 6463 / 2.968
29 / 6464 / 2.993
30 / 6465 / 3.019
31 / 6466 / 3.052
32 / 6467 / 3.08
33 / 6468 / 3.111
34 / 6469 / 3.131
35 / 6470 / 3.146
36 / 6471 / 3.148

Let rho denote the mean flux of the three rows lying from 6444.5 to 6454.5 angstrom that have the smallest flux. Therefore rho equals 2.63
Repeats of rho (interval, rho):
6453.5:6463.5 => 2.87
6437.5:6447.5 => 2.35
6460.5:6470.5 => 2.95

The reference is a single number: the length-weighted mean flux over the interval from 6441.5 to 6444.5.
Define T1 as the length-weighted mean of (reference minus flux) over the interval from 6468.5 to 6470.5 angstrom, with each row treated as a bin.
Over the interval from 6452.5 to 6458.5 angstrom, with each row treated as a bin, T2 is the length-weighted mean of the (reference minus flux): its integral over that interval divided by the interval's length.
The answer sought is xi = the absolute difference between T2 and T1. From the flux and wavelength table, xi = 0.26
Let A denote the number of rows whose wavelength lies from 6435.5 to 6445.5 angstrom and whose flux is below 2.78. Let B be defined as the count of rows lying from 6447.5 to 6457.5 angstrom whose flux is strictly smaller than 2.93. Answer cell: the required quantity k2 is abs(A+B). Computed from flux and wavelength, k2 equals 20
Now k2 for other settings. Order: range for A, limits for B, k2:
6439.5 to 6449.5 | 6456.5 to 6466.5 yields 14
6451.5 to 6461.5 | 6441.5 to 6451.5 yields 10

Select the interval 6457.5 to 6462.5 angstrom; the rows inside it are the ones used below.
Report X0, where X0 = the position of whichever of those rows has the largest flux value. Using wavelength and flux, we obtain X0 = 6462 angstrom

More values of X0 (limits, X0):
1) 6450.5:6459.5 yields 6459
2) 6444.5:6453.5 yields 6453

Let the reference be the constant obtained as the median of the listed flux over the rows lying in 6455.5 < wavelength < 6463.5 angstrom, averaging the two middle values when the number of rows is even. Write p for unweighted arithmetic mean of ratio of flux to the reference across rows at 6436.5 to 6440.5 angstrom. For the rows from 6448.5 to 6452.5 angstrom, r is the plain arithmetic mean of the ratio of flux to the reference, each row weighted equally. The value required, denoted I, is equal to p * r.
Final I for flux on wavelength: 0.77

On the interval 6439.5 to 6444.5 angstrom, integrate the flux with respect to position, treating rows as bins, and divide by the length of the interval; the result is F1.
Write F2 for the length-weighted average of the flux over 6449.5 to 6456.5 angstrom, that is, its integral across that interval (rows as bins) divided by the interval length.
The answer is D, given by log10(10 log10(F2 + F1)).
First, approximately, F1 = 2.5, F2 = 2.83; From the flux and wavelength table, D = 0.859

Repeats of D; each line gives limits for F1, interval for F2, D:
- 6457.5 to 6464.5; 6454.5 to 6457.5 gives 0.884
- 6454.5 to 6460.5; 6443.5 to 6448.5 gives 0.871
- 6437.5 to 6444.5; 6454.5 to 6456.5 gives 0.860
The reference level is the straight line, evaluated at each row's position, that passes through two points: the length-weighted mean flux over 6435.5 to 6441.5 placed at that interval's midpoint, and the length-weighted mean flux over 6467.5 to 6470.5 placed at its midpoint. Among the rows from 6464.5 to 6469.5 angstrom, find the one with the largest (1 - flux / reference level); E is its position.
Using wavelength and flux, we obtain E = 6465 angstrom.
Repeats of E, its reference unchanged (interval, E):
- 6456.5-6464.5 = 6463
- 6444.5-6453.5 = 6445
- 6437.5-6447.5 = 6440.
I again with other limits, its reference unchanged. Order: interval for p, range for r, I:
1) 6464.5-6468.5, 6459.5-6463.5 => 1.06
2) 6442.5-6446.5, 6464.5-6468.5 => 0.92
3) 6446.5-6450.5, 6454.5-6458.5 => 0.92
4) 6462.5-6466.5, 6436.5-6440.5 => 0.83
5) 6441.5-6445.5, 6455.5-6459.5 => 0.86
